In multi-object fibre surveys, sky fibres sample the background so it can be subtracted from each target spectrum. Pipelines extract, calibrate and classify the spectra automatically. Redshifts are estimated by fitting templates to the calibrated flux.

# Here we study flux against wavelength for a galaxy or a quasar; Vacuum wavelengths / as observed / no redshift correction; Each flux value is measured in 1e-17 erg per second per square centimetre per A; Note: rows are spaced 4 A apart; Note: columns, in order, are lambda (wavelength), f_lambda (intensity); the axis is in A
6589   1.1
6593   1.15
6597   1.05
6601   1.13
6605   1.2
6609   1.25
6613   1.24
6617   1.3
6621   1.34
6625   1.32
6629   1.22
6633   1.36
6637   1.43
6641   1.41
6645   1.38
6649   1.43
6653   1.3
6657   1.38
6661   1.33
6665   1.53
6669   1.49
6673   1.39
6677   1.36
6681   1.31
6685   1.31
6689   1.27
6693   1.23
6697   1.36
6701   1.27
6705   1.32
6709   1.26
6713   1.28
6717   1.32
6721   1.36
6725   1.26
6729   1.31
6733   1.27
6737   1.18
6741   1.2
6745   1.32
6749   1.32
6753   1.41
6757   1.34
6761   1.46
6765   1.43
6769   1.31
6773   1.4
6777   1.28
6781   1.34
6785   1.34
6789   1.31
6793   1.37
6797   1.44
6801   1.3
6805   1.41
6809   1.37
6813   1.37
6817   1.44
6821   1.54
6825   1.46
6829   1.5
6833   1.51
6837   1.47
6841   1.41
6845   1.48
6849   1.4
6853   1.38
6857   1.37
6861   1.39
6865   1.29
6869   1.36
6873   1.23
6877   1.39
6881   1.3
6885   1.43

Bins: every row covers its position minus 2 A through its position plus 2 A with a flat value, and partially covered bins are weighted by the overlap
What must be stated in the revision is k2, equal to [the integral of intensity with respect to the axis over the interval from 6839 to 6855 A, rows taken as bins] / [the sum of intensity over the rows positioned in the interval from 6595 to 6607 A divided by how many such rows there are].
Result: 20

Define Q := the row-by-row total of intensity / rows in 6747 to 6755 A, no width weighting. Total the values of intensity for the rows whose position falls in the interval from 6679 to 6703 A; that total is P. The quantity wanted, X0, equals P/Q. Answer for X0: 2.8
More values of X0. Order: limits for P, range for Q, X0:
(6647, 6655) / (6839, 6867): 0.3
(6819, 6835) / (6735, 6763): 0.7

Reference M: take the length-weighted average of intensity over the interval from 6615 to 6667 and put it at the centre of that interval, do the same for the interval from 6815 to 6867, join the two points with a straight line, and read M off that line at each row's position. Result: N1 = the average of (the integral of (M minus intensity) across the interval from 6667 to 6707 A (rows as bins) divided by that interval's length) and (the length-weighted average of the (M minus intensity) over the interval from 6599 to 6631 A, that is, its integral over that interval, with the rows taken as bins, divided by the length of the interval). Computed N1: 0.08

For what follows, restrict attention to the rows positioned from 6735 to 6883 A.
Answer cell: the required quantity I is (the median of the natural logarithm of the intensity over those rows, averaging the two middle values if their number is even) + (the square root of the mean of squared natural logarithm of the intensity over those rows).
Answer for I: 0.64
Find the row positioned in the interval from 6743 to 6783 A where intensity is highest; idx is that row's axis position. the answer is 6761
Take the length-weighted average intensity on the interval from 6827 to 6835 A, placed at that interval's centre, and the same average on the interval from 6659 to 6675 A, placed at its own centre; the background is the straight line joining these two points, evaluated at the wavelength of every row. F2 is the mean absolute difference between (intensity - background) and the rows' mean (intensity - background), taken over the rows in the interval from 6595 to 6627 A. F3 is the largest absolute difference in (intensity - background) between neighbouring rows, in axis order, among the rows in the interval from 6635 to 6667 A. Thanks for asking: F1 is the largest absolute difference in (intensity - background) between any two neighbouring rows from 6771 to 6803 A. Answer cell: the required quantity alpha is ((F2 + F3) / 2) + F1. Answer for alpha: 0.28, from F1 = 0.142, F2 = 0.073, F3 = 0.198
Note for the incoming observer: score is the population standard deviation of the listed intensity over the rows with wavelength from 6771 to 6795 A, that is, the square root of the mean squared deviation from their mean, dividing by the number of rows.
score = 0.039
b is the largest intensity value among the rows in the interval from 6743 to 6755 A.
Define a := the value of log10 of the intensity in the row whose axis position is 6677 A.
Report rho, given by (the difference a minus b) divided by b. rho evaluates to -0.905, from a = 0.134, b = 1.41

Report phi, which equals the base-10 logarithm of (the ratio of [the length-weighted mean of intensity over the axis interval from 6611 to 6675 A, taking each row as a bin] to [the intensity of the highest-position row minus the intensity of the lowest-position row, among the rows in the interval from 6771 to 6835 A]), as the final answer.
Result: 1.1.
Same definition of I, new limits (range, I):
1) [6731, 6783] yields 0.57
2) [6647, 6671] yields 0.69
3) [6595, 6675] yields 0.58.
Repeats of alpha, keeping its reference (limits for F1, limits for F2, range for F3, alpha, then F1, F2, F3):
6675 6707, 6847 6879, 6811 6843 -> 0.20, 0.128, 0.047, 0.098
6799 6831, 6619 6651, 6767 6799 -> 0.19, 0.108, 0.048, 0.122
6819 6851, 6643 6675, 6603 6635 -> 0.18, 0.082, 0.059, 0.138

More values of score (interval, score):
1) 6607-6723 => 0.074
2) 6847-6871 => 0.036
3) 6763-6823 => 0.066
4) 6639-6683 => 0.068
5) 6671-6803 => 0.064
